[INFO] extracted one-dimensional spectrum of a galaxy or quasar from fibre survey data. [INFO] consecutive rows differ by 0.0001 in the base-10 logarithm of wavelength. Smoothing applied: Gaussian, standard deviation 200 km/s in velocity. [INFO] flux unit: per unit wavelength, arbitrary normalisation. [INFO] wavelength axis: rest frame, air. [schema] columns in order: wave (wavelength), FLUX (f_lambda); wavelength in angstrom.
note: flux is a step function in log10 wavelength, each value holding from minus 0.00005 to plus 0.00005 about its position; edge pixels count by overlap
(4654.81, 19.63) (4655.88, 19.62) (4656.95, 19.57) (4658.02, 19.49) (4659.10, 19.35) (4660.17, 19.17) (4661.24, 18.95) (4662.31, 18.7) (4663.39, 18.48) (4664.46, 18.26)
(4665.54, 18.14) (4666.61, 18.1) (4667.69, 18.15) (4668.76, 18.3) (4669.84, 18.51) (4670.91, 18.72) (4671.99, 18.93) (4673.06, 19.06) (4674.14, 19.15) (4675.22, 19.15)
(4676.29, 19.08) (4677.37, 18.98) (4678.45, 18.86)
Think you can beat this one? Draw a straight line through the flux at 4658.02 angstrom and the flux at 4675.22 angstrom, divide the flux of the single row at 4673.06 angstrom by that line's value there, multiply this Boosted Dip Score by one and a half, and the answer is 1.49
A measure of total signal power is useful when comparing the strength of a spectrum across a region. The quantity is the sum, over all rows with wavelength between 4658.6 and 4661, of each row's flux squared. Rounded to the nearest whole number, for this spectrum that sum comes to 742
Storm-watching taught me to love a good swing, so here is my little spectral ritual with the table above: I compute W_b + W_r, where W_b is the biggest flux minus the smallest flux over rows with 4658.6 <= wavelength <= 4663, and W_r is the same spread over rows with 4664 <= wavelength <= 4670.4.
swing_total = 1.1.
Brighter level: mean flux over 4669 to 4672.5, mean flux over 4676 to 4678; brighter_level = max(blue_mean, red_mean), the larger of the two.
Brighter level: 19.0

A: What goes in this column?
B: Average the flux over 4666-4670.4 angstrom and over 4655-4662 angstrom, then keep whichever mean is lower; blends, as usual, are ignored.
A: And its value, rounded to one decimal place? 18.3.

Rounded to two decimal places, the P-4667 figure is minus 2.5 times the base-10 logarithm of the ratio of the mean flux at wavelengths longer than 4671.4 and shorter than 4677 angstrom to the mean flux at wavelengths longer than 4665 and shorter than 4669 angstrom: -0.05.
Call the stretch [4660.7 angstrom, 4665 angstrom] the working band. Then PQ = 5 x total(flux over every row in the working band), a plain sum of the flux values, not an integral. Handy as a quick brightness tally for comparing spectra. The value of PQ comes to 372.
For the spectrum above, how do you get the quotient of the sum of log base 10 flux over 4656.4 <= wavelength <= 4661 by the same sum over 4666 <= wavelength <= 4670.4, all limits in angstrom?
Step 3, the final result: 1.02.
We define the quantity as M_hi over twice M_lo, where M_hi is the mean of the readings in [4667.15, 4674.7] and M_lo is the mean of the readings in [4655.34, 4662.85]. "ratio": 0.485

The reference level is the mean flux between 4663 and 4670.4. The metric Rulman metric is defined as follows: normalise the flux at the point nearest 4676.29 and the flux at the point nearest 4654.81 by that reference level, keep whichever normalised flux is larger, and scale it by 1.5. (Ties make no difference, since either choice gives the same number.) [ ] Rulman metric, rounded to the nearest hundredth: 1.61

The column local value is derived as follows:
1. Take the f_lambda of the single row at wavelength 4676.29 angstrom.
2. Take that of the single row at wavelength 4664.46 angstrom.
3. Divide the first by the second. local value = 1.04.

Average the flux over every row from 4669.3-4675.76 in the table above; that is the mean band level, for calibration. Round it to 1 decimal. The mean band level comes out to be 18.9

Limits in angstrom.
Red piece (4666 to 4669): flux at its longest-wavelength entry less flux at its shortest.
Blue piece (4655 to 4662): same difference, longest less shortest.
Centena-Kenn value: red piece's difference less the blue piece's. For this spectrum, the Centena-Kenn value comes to 0.9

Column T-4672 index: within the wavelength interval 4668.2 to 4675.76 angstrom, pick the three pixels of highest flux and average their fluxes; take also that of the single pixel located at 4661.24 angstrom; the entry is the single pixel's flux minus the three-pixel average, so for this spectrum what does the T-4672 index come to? -0.17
